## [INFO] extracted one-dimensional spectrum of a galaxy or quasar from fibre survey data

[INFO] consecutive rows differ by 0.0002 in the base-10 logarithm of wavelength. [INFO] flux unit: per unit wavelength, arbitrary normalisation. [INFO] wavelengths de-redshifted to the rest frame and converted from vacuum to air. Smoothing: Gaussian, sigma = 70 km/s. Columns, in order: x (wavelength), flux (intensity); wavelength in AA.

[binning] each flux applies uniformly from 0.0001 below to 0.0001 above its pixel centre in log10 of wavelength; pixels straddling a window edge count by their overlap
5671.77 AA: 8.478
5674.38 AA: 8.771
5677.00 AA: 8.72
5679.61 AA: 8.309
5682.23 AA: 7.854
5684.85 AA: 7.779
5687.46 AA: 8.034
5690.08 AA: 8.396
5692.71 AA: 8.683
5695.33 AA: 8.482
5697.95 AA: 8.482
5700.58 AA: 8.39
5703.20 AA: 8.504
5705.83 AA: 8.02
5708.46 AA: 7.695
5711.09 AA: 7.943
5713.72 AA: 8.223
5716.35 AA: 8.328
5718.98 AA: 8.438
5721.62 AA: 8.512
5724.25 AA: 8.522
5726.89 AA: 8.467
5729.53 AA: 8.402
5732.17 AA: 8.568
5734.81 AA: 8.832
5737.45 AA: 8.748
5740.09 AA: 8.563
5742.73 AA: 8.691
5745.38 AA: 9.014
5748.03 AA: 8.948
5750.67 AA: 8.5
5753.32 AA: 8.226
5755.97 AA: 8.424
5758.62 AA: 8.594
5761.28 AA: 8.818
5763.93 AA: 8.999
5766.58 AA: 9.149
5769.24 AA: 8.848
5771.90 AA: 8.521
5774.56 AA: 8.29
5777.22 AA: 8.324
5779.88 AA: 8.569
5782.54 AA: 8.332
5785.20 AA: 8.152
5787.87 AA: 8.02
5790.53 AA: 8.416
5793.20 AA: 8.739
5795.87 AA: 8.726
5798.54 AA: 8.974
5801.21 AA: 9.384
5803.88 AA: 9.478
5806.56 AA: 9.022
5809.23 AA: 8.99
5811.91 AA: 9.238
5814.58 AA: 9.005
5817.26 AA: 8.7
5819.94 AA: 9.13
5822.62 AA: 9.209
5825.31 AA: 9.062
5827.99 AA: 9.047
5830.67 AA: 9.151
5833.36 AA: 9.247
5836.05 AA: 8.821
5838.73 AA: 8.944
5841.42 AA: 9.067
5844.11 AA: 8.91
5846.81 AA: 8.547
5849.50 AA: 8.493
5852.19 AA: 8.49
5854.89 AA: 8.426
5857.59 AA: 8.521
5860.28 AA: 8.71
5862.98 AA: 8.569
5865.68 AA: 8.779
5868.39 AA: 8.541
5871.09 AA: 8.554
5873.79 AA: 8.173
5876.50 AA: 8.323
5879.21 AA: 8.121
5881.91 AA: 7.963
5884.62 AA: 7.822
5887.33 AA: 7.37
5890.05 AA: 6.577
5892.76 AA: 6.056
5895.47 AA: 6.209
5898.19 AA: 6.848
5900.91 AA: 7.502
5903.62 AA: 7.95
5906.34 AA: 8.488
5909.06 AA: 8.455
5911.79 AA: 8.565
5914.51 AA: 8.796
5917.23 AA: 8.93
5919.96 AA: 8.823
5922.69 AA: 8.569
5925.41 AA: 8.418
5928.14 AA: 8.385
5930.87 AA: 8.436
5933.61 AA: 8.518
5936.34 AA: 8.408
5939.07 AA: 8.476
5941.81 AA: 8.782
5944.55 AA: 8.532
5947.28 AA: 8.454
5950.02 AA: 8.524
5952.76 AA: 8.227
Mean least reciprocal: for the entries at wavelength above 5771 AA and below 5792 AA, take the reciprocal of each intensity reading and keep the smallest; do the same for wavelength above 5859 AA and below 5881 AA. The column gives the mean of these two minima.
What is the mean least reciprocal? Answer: 0.115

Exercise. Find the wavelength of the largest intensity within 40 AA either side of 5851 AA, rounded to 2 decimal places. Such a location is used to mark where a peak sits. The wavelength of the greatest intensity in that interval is 5833.36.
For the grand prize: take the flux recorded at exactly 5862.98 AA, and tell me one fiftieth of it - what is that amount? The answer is 0.171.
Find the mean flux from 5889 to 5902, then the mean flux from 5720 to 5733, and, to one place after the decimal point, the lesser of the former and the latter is 6.6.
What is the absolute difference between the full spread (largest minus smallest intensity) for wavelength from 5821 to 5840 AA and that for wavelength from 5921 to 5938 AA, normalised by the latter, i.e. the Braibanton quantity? 1.3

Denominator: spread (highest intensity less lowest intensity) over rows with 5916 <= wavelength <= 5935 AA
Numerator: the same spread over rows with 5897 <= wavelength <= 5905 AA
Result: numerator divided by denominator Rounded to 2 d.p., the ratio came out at 2.02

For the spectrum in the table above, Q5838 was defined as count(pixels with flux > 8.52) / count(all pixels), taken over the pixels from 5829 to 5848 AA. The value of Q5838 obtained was 1.0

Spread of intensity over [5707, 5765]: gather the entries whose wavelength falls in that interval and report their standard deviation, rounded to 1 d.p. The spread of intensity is 0.3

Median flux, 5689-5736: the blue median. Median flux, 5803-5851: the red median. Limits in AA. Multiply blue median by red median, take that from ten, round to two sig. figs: -66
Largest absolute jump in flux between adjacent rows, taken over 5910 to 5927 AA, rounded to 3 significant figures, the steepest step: 0.254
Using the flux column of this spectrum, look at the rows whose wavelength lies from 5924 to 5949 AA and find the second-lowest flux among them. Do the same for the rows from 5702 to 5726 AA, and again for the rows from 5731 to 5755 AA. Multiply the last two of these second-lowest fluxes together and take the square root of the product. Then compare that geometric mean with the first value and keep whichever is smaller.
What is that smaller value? 8.22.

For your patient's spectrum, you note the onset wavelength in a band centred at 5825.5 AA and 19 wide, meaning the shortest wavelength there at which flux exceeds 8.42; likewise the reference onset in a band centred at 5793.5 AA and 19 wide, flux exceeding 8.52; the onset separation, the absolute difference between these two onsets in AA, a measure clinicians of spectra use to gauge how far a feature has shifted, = 24.1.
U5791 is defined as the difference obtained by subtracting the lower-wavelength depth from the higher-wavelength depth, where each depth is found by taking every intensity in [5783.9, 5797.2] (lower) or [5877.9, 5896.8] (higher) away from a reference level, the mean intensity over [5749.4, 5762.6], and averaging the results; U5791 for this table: 1.3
